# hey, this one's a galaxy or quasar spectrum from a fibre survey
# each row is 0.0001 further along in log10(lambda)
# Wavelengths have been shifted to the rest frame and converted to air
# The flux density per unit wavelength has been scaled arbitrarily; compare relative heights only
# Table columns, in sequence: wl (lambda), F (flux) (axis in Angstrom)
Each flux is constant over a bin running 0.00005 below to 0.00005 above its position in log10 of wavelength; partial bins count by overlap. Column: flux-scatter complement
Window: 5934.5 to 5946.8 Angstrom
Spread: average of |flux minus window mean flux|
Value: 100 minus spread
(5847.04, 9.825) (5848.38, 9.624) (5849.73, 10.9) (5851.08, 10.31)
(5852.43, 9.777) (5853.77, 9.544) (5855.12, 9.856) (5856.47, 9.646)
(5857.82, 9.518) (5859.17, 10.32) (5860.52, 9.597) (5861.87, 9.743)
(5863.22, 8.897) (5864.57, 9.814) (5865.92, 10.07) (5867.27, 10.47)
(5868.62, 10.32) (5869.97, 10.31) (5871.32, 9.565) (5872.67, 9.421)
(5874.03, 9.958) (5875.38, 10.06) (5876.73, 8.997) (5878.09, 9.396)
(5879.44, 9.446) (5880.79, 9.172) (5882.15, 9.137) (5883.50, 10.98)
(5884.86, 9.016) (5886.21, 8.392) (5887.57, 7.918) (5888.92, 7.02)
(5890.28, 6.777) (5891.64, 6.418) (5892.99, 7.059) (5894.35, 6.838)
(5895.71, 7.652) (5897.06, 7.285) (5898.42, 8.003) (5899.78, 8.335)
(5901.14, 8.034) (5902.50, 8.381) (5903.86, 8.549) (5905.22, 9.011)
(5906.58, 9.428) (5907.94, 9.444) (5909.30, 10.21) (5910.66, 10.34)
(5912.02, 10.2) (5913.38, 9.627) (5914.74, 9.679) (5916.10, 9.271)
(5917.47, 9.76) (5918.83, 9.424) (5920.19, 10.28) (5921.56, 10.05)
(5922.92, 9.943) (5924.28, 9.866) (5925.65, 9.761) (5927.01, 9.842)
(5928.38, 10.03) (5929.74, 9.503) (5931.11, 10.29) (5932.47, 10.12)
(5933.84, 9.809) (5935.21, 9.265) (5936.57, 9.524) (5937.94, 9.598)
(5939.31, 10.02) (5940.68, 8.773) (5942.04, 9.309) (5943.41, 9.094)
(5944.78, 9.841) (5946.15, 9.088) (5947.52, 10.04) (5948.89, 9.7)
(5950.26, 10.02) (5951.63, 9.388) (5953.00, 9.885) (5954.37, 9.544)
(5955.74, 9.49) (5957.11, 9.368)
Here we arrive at 99.7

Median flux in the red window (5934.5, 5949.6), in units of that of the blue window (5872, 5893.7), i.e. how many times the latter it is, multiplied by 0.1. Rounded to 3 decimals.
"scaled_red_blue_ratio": 0.105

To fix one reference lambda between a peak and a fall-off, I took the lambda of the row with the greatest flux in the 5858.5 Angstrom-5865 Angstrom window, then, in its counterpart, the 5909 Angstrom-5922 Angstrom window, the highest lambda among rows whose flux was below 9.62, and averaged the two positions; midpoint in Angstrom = 5889.0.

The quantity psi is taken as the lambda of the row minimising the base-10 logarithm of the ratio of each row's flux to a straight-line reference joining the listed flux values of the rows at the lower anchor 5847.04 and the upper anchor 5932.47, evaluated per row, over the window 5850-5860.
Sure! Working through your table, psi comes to 5857.82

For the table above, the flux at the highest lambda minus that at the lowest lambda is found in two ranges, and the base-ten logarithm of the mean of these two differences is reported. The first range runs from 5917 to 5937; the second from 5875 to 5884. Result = -0.47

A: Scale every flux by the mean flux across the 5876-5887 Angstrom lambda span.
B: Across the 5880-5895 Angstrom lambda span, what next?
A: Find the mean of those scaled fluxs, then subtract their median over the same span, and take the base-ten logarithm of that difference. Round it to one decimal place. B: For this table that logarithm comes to -1.8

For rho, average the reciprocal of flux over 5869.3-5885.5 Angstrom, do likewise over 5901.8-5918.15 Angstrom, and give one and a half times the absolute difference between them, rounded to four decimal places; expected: 0.0023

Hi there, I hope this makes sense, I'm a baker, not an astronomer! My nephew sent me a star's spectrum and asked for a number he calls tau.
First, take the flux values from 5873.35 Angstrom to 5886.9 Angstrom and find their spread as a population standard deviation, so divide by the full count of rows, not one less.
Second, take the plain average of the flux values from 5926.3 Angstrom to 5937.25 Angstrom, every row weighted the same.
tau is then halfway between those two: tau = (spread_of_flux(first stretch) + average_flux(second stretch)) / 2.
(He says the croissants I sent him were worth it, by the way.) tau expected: 5.24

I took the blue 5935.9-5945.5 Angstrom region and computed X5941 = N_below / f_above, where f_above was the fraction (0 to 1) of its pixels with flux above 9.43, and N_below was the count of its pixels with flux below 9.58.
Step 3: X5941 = 7.0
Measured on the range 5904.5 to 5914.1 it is 4.2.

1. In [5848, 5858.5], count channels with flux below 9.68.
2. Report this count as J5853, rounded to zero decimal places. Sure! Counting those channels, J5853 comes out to 4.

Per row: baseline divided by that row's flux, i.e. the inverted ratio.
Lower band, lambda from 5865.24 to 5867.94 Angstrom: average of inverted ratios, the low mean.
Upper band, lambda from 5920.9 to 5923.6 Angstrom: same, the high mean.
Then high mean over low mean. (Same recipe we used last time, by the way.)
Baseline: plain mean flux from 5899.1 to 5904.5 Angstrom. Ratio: 1.03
